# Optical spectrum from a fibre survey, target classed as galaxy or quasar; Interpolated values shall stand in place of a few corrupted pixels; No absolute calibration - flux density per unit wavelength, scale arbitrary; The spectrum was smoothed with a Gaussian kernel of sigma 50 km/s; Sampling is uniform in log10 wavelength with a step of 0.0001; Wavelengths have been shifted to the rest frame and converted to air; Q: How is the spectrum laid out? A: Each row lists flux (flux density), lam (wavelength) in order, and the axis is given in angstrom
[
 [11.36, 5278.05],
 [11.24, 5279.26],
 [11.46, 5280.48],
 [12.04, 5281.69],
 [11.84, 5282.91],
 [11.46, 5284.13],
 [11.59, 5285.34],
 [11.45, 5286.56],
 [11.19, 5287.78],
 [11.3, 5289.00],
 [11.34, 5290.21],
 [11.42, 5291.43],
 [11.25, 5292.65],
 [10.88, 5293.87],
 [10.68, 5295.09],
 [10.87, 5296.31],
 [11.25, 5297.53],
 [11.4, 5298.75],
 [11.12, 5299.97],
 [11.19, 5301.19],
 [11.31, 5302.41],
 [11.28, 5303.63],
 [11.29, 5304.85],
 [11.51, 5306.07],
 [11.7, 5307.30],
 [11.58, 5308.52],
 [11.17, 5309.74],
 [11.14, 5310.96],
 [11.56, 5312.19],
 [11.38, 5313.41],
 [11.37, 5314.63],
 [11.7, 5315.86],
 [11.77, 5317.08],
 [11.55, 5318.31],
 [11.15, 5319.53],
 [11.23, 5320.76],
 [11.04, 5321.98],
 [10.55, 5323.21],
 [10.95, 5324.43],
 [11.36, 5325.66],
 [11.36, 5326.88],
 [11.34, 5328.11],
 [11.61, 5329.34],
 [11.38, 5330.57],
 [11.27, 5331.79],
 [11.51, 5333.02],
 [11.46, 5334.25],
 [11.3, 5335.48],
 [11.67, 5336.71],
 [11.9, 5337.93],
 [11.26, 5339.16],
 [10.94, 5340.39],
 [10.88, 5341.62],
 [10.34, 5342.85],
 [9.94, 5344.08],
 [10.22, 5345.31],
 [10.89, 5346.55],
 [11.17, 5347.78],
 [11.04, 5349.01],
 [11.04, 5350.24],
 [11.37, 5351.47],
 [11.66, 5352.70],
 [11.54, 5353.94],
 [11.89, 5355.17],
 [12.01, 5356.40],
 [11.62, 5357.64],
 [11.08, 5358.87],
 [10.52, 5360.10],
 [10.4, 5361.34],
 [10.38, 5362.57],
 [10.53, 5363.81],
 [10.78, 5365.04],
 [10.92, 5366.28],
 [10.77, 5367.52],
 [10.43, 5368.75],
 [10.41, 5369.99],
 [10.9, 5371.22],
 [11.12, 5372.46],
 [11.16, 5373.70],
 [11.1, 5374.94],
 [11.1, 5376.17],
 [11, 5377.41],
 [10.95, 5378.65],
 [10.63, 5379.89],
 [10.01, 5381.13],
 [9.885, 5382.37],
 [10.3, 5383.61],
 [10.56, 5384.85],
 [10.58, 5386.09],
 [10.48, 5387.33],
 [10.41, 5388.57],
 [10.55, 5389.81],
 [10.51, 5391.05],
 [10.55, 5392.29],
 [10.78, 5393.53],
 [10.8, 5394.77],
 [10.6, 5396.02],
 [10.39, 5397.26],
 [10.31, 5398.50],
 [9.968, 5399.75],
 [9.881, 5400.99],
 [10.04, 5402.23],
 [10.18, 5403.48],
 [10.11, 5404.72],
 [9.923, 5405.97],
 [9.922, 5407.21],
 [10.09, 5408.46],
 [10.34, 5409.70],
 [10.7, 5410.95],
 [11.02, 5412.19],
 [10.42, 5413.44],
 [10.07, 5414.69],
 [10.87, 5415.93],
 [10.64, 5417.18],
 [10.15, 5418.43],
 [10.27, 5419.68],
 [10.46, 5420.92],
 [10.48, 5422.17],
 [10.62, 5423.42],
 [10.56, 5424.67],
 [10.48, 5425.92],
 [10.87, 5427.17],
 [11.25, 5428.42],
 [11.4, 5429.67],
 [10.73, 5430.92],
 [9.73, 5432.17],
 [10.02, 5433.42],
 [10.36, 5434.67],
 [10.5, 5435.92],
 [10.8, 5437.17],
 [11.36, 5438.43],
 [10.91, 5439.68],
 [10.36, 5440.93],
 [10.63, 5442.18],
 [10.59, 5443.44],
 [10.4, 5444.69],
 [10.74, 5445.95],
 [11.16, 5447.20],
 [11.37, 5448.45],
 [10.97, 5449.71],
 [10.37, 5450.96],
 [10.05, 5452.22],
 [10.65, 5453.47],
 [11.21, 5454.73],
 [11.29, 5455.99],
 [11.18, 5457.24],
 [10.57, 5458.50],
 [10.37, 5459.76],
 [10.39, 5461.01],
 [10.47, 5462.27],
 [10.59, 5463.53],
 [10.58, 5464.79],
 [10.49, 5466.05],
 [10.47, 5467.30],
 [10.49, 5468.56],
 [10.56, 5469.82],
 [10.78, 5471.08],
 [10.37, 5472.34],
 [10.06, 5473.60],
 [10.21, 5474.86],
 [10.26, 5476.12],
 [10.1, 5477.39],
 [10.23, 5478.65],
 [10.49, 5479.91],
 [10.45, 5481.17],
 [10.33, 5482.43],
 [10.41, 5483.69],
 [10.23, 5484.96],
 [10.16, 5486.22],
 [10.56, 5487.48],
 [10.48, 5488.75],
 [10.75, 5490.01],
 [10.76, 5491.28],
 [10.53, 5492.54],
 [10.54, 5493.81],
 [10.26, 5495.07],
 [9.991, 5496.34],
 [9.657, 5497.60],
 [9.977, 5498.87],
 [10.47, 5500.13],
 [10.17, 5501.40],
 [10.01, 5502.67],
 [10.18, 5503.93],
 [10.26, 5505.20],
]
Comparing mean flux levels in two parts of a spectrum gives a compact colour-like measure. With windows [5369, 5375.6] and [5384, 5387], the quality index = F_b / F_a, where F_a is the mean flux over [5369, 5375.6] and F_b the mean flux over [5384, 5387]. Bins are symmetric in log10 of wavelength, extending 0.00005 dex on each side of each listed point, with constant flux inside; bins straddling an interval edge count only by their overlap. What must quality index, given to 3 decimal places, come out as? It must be 0.966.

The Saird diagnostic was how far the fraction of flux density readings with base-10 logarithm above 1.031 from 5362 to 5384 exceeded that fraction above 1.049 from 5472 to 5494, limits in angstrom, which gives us 0.56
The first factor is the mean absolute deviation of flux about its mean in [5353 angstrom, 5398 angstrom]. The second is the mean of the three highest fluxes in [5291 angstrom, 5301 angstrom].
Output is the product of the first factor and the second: 4.1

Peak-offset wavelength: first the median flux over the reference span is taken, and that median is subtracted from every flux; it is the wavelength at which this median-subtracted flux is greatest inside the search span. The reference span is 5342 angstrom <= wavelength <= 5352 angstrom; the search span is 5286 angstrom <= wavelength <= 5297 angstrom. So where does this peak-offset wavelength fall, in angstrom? 5286.56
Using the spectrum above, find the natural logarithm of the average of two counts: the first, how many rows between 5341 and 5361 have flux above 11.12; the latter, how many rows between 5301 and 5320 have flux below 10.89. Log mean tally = 1.3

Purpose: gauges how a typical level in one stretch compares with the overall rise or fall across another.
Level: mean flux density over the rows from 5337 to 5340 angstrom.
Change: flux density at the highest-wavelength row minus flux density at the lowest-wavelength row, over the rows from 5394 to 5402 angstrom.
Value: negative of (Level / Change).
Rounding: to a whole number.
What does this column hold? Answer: 13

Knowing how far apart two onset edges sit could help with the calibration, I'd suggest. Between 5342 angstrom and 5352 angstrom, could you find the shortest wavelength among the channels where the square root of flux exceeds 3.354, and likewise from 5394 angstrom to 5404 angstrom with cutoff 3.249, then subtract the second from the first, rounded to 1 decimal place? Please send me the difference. -43.3 angstrom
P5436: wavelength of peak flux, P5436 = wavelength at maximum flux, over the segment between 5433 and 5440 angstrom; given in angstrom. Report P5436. 5438.43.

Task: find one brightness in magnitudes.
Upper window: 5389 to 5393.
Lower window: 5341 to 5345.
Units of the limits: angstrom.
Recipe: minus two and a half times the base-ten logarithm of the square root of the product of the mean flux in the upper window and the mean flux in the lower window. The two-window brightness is -2.55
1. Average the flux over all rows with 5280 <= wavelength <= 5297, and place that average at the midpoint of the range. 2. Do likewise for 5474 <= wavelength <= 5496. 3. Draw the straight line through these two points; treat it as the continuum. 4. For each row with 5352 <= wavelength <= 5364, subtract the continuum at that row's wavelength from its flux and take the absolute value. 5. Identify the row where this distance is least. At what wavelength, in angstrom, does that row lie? 5358.87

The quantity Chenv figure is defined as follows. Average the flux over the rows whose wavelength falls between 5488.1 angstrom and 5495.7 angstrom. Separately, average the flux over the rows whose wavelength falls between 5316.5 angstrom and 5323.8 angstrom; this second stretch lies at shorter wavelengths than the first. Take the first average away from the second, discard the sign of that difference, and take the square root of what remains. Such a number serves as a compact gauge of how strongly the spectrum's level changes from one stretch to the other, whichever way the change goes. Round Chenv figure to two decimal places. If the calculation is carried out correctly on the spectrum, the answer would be 0.81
